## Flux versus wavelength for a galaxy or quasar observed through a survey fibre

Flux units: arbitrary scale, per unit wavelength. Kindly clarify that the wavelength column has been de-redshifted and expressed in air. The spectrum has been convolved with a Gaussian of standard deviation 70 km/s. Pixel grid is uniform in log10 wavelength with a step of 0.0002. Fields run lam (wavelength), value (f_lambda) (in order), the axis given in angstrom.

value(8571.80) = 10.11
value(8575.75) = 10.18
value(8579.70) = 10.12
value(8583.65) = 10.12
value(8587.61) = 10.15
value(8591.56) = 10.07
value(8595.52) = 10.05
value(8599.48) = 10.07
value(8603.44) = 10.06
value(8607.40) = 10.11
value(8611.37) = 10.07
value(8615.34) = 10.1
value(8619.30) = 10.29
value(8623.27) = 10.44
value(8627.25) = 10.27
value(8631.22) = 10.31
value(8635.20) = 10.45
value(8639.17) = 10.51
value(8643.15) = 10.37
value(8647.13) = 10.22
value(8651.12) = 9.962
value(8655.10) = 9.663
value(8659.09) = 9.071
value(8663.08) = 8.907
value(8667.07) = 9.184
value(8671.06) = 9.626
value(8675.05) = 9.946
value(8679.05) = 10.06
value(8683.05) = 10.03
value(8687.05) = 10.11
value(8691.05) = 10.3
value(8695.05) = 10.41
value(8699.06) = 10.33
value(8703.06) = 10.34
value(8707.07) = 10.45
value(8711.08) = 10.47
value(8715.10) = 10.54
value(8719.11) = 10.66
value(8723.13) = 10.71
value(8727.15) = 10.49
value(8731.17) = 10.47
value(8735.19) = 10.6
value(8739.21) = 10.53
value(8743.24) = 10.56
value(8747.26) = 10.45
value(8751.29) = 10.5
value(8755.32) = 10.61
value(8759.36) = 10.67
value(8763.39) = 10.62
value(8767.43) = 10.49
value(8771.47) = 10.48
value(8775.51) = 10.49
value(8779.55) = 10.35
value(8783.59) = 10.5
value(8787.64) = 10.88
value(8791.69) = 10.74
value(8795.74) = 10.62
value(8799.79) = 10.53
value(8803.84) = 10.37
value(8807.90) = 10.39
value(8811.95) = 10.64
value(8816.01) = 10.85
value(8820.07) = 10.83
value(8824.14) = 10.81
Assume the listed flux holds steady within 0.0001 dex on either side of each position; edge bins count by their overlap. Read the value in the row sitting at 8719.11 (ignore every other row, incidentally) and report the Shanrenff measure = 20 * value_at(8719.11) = 213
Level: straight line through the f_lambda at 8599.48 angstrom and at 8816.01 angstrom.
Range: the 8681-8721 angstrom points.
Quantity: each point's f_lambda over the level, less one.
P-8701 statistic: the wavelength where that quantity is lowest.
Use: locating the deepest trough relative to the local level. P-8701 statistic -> 8683.05 angstrom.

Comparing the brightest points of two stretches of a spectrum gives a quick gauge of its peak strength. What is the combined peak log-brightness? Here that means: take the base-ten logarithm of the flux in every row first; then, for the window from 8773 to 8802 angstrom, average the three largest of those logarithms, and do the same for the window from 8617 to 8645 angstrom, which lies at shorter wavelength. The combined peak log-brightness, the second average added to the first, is 2.05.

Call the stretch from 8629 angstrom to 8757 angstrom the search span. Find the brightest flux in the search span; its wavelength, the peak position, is 8723.13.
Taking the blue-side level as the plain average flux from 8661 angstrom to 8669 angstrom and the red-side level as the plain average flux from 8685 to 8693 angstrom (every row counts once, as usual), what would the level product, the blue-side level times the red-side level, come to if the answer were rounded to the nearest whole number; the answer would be 92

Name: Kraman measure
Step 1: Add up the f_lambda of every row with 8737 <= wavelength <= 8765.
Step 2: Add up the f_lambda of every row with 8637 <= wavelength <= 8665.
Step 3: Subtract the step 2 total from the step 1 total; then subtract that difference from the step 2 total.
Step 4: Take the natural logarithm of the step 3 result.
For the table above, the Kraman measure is 4.15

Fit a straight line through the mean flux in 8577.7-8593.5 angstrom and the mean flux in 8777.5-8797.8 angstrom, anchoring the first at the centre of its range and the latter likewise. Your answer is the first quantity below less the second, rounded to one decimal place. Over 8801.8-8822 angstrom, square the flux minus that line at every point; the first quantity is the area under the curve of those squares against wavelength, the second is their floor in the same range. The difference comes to 0.8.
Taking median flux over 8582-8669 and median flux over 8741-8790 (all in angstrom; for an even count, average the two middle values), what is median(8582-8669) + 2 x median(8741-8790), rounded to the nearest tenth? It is 31.1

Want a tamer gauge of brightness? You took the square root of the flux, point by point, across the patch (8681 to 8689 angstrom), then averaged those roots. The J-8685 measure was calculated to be 3.17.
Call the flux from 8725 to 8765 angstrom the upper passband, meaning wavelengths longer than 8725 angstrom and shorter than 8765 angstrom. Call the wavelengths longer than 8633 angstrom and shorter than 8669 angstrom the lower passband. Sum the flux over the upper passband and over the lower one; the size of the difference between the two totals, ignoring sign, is 17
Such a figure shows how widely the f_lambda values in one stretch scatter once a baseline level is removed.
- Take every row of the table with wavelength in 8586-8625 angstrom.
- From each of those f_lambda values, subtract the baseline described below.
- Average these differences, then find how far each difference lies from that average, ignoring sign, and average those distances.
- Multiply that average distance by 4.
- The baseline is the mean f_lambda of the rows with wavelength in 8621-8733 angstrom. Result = 0.37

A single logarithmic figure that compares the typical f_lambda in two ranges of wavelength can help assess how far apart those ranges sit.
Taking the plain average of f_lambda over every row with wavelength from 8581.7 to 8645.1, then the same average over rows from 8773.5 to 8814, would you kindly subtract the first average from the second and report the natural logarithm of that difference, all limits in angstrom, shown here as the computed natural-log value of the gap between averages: -1.09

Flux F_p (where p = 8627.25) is 10.27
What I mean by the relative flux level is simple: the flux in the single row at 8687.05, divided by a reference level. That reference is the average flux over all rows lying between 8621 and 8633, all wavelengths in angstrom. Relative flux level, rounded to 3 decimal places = 0.978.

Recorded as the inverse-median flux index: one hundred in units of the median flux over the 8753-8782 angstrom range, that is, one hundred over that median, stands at 9.53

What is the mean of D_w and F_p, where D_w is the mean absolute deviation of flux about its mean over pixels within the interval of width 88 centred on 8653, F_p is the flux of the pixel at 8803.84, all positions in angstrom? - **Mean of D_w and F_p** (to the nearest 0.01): 5.35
